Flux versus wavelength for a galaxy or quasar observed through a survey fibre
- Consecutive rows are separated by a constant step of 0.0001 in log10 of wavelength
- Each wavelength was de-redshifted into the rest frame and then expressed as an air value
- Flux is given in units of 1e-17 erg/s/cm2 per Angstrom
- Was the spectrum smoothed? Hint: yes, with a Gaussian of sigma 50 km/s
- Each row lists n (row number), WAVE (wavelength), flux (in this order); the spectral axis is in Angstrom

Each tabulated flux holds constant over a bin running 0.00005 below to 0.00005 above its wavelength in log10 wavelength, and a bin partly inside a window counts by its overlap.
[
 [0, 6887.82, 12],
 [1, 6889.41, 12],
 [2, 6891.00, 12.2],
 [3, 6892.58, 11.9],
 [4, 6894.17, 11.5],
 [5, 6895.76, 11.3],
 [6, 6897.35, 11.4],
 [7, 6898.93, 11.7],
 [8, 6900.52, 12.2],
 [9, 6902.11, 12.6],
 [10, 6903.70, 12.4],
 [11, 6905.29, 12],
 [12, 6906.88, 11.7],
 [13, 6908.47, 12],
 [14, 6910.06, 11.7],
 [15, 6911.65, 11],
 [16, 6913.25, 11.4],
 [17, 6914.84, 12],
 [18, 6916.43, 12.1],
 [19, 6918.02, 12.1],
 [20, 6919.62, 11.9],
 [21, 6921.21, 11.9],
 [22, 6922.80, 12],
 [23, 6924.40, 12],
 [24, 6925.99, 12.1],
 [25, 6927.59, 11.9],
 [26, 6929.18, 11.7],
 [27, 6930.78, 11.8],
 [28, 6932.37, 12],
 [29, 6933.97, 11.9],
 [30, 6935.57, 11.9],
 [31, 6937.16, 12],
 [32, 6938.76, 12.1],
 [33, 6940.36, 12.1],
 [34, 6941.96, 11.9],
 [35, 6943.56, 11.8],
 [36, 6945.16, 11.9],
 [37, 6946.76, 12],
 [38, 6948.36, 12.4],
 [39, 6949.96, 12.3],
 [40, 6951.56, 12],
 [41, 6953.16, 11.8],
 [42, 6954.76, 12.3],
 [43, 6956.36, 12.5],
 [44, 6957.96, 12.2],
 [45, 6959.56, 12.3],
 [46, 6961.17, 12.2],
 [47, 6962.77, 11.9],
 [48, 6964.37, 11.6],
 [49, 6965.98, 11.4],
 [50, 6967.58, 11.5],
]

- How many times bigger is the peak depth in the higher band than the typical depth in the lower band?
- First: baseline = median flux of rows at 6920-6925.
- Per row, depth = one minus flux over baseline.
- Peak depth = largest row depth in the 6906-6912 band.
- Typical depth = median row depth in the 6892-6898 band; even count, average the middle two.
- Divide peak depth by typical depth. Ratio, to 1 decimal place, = 1.8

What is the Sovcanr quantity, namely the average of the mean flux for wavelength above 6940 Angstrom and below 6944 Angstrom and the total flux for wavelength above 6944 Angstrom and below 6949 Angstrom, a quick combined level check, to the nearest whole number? 24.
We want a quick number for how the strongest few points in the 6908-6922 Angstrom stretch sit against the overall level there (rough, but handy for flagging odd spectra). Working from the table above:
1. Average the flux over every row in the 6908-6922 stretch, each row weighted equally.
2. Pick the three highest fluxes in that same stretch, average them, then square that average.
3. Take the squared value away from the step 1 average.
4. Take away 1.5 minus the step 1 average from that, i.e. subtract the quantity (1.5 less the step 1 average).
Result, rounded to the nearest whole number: -124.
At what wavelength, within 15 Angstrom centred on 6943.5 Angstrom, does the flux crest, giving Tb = 6948.36 Angstrom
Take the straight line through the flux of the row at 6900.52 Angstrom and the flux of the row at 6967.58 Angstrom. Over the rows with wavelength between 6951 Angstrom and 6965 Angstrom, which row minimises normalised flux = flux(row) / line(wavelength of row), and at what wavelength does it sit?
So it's 6964.37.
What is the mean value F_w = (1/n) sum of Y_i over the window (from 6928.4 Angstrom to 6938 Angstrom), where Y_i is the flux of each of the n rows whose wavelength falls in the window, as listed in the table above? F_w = 11.88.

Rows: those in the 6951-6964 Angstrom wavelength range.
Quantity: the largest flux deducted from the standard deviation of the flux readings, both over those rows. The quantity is -12.3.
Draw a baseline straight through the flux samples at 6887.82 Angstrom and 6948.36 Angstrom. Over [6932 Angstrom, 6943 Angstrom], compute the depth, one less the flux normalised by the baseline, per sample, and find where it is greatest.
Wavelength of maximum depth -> 6941.96 Angstrom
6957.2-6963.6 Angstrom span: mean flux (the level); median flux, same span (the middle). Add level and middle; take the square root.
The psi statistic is 4.93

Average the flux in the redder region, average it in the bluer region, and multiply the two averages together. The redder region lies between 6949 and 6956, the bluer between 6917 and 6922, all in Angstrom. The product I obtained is 145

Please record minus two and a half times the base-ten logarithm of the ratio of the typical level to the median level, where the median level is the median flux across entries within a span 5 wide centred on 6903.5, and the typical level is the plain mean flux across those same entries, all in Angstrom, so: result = 0.006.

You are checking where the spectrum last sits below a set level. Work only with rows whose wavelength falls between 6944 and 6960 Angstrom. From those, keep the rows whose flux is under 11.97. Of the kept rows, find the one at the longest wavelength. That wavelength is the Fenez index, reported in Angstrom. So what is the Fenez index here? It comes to 6953.16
